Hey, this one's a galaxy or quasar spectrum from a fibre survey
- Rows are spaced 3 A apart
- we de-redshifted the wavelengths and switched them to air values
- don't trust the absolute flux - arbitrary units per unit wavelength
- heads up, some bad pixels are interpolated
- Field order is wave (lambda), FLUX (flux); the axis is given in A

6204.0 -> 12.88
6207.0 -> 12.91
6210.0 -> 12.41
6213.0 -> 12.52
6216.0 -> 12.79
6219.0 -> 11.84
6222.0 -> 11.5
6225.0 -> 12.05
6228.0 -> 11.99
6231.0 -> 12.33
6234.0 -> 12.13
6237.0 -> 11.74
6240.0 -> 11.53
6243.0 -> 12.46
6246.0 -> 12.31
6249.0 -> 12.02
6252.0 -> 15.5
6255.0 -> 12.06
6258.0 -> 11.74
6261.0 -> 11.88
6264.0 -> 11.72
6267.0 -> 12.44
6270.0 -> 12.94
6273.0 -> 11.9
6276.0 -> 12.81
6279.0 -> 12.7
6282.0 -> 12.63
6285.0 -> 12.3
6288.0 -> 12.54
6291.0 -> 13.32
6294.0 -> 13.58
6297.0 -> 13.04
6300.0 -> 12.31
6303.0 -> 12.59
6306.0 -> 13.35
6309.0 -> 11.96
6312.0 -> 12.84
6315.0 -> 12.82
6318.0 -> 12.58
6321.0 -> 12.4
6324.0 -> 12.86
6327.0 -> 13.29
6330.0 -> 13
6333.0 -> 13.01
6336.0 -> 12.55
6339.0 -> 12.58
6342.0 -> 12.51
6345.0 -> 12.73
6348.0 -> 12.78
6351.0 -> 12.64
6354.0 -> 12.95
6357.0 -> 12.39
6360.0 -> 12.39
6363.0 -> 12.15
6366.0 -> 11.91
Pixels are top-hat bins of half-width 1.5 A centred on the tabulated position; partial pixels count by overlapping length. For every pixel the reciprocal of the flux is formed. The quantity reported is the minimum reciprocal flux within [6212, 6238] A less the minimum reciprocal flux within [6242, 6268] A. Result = 0.014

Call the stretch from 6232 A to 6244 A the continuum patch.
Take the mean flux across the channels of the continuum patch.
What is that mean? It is 12.0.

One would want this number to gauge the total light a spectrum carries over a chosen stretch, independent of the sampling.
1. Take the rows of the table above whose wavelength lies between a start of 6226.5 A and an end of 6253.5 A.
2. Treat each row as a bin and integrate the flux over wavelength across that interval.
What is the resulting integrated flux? 336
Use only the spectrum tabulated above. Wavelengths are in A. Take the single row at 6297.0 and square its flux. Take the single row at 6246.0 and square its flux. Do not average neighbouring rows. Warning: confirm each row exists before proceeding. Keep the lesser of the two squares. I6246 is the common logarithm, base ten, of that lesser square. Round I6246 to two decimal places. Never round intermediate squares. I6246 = 2.18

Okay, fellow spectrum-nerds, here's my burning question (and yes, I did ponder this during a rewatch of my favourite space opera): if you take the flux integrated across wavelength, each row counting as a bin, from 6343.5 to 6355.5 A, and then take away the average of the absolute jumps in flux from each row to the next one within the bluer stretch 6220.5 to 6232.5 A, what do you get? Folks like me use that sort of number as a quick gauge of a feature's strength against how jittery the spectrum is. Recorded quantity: 153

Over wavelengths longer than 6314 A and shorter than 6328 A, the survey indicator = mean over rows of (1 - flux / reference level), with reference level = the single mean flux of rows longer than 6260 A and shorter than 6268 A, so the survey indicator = -0.0647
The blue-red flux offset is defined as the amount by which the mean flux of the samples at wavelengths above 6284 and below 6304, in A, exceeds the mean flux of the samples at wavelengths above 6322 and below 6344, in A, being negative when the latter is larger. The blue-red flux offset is 0.0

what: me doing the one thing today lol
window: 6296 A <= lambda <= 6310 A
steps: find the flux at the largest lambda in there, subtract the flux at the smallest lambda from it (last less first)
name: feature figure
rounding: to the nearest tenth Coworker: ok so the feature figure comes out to -1.1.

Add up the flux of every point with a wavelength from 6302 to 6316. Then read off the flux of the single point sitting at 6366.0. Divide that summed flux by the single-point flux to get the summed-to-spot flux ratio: 5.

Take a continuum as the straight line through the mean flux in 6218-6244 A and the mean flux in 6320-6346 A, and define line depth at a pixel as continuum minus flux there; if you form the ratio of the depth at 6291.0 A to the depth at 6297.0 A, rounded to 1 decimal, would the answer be 1.6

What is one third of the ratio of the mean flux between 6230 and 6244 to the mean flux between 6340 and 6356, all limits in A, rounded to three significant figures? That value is 0.315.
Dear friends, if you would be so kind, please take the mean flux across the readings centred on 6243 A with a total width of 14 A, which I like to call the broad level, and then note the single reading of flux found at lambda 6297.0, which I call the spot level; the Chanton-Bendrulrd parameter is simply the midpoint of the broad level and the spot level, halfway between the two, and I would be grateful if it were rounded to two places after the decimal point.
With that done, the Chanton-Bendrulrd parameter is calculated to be 12.53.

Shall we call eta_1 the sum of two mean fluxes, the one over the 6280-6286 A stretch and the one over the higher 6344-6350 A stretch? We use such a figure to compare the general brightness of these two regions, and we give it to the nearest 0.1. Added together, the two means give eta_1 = 25.2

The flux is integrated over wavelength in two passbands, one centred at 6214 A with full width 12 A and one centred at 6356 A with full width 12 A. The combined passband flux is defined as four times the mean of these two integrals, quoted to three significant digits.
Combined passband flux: 600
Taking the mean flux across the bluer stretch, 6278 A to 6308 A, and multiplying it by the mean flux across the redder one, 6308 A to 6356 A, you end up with 163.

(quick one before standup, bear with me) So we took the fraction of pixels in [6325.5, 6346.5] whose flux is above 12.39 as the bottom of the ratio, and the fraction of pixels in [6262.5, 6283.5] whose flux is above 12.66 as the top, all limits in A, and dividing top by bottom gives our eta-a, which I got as 0.43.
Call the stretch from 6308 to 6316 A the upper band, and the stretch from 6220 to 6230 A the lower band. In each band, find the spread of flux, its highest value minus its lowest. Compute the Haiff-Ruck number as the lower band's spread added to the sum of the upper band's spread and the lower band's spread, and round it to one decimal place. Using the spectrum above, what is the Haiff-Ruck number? 2.0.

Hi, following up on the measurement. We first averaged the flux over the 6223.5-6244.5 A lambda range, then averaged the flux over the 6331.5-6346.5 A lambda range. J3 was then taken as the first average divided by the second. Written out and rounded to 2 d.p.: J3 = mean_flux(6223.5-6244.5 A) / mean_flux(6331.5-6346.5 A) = 0.95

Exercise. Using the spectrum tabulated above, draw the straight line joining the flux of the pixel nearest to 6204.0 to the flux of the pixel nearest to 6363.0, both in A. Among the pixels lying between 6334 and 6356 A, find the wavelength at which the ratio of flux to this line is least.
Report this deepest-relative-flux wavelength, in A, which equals 6342.0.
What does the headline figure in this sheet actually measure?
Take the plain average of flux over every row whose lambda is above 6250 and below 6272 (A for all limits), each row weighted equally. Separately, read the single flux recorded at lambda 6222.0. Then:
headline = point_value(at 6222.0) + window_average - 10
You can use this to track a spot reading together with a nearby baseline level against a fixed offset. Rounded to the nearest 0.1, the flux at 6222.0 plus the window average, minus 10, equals 14.1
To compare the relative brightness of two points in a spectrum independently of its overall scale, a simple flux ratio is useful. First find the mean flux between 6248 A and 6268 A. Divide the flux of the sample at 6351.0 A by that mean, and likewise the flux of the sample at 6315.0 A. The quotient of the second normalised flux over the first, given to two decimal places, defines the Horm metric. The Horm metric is 1.01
